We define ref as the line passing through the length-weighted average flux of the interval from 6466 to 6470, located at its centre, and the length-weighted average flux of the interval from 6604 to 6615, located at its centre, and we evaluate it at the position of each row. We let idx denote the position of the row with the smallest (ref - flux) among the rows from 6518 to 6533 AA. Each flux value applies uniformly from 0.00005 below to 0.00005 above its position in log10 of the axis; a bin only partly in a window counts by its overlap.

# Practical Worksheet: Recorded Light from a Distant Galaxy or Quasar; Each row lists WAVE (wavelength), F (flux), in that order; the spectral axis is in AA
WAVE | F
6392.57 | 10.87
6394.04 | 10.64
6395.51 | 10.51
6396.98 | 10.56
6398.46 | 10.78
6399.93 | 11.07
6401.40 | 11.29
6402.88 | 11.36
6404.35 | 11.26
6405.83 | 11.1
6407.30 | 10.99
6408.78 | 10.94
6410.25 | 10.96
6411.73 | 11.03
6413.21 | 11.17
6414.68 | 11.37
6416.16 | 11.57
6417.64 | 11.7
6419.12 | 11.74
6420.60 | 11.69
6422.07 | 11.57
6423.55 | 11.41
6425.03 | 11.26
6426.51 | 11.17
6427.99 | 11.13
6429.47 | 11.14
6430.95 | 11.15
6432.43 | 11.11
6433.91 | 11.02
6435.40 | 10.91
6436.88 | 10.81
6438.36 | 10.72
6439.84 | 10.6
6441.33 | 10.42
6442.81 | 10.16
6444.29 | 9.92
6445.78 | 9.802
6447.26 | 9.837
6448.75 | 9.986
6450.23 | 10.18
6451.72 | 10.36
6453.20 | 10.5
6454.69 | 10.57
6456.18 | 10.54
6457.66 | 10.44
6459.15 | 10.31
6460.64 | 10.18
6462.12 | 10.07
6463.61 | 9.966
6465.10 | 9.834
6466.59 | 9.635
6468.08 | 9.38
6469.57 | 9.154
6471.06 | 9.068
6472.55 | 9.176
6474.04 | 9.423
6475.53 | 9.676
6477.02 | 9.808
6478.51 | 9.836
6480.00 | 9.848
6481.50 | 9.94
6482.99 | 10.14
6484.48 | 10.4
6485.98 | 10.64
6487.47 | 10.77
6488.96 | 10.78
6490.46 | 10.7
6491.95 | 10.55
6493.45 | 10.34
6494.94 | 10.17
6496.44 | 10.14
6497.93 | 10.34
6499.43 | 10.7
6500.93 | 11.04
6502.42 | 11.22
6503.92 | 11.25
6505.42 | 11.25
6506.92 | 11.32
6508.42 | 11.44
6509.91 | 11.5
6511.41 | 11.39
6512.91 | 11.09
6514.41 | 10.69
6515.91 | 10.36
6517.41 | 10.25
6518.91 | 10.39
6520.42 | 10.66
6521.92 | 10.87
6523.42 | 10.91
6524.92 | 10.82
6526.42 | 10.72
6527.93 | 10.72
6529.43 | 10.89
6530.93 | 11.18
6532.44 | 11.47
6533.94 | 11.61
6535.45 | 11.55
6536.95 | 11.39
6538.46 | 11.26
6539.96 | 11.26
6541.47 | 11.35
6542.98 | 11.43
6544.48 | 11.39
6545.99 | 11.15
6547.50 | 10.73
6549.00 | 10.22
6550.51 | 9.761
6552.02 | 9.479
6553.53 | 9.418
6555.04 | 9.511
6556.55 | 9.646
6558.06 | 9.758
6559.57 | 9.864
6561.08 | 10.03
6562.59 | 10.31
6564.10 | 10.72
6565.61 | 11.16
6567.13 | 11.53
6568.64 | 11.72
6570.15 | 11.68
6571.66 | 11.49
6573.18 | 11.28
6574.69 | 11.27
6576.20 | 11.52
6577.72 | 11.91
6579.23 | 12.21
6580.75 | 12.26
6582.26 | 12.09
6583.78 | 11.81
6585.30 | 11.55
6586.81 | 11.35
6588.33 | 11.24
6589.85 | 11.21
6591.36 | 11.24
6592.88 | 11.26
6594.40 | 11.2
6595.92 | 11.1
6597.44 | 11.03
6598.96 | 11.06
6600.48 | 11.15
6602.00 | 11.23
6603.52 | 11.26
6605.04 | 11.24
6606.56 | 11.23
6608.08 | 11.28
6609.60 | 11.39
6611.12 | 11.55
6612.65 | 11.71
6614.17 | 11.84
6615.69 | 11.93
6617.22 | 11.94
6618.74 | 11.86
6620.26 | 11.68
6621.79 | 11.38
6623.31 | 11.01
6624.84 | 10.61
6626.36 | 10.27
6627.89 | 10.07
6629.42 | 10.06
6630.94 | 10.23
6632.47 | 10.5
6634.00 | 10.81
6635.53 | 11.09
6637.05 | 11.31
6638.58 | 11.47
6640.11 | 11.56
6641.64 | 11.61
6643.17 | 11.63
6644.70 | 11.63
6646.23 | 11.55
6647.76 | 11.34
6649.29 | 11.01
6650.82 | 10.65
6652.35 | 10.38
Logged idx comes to 6532.44 AA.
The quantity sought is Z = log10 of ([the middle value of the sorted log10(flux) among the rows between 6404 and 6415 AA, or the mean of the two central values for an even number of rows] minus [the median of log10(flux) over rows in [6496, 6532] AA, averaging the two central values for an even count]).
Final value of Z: -2.14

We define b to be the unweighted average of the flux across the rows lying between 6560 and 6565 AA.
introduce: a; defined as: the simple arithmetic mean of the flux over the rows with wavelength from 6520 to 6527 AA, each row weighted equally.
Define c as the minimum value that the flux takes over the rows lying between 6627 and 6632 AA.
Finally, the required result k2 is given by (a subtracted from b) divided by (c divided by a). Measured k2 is -0.5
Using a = 10.8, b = 10.4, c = 10.06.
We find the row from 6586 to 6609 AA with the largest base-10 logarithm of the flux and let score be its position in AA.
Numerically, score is 6586.81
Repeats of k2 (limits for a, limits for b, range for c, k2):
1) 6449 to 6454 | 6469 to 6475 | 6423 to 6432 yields -1.1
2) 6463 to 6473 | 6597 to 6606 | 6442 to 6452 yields 1.6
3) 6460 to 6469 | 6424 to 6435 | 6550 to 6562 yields 1.4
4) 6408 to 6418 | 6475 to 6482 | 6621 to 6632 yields -1.6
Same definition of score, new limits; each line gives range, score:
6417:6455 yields 6419.12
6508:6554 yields 6533.94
